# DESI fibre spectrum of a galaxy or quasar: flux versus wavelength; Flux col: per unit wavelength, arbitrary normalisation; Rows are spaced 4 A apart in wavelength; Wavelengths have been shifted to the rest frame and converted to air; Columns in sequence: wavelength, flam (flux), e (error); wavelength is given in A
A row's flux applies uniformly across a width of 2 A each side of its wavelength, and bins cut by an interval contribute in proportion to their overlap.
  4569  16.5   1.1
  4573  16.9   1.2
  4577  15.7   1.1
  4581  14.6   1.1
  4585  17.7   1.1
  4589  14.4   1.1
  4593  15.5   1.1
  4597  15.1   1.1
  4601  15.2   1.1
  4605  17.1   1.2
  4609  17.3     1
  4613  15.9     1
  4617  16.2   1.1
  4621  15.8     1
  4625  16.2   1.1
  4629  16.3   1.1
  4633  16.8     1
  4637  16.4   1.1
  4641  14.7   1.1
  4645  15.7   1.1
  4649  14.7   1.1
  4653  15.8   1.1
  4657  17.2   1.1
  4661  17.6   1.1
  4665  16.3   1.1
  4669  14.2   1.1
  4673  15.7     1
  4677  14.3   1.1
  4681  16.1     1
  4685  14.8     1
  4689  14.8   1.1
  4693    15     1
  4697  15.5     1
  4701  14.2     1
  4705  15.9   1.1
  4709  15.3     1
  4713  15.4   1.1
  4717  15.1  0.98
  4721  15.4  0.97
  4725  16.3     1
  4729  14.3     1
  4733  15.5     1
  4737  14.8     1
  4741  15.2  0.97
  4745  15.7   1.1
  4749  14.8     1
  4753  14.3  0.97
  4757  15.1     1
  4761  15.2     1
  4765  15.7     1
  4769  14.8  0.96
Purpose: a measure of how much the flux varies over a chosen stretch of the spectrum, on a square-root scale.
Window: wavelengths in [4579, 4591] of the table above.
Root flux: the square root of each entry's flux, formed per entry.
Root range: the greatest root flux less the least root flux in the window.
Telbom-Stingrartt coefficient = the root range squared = 0.17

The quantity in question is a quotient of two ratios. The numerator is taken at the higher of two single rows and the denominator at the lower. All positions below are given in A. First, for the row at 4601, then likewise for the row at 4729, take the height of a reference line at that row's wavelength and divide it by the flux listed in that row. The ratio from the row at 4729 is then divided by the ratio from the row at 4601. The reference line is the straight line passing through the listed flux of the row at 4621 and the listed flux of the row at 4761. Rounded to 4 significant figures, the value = 1.026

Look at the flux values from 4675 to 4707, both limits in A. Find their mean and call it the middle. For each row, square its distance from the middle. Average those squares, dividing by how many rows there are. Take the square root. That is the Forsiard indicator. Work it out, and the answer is 0.7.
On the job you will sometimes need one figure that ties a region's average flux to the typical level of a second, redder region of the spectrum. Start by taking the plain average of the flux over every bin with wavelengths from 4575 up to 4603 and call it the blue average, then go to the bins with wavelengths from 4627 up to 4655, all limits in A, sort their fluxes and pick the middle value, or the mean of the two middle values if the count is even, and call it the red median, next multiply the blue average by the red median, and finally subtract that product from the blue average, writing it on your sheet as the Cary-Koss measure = -228.8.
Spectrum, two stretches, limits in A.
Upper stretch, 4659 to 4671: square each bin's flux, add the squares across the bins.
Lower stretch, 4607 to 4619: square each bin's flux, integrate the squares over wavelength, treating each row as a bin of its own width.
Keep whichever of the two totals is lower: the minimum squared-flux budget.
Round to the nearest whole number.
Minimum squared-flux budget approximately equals 777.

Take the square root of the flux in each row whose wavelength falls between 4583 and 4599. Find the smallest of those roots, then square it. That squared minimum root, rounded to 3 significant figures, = 14.4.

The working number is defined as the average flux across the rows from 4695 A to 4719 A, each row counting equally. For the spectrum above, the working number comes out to 15.2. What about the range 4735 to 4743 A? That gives 15.0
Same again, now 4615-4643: 16.1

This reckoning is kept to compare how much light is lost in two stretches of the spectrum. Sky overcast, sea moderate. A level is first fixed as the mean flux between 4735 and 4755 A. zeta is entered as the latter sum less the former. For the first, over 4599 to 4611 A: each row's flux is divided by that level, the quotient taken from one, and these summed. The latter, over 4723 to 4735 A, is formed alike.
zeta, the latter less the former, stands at 0.23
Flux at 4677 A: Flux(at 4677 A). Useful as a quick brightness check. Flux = 14.3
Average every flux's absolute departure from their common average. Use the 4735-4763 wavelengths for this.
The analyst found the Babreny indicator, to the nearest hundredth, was 0.33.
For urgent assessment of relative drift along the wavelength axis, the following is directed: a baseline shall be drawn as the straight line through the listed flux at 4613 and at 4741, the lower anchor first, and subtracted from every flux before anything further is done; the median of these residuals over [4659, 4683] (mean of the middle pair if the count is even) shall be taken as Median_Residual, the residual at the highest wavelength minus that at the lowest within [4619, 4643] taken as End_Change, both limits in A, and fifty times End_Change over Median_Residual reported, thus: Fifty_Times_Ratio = -142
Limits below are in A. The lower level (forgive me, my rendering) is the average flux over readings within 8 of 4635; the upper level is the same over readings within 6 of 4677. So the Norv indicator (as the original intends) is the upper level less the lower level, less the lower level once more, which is -16.7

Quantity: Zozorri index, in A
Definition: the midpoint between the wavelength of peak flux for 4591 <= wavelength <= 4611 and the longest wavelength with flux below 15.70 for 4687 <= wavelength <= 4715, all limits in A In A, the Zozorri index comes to 4661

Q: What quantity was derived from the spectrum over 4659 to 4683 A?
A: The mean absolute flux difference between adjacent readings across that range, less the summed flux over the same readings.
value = -92.6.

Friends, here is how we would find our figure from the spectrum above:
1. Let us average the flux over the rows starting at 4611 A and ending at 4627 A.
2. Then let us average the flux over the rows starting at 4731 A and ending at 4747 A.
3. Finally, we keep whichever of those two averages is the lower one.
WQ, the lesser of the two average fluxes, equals 15.3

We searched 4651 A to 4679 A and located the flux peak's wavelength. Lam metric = 4661 A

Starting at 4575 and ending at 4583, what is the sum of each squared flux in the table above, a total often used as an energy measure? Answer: 460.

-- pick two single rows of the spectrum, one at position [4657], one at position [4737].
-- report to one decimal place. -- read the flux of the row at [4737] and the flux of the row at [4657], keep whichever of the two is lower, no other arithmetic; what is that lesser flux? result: 14.8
